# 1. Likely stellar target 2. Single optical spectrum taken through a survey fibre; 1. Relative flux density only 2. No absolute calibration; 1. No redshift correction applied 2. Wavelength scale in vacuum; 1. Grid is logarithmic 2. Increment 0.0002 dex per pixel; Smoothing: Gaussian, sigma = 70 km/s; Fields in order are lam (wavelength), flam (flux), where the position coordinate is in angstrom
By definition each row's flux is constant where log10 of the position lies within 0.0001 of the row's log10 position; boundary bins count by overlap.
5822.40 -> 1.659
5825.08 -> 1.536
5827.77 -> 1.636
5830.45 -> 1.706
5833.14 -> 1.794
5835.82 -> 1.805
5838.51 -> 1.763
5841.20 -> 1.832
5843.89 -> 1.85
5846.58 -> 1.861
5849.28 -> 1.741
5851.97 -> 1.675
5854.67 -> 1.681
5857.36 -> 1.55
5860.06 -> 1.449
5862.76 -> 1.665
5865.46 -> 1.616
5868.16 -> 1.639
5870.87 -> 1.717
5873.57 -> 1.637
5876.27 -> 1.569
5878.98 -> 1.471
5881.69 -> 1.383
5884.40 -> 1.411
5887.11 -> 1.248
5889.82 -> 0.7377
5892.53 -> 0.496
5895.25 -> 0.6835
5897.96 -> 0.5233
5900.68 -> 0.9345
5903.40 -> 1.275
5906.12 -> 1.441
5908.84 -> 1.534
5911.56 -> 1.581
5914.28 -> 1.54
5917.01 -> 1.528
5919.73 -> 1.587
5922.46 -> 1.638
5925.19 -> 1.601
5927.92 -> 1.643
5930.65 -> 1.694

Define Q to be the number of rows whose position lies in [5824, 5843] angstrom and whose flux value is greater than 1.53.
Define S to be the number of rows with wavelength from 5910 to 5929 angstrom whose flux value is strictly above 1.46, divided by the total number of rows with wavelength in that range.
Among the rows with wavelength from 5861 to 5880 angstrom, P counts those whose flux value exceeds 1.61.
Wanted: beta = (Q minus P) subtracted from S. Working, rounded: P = 5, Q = 7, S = 1.00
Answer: -1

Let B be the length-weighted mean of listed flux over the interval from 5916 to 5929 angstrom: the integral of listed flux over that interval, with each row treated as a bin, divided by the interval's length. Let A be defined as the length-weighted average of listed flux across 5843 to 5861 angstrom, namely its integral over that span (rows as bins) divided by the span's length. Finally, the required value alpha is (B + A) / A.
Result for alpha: 1.95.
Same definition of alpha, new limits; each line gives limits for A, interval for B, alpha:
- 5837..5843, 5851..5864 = 1.89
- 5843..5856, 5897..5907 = 1.59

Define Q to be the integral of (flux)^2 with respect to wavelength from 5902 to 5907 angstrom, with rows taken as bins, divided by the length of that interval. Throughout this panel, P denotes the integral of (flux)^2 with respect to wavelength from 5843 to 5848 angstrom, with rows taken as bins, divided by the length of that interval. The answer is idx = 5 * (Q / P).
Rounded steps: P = 3.44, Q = 1.8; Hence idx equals 2.6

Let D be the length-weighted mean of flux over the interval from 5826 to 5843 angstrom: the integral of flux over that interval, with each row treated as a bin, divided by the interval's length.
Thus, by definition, 1.8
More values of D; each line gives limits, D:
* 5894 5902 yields 0.7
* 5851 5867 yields 1.6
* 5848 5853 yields 1.7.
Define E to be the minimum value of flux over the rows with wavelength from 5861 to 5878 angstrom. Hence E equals 1.569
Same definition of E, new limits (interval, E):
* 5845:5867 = 1.449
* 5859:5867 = 1.449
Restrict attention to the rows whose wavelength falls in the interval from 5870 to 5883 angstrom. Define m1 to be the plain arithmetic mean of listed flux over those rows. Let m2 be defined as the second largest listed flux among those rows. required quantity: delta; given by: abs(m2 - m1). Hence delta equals 0.08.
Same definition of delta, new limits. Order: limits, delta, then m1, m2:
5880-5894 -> 0.33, 1.06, 1.383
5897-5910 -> 0.30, 1.14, 1.441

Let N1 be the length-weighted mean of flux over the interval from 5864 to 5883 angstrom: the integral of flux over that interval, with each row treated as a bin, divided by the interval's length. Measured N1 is 1.58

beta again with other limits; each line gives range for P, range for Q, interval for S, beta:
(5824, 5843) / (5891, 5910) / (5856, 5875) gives 6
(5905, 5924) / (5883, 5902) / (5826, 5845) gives 2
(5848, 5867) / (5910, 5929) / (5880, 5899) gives -1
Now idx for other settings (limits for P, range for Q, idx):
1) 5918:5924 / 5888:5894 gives 0.9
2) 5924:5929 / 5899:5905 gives 2.3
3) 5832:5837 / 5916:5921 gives 3.8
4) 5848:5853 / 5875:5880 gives 4.0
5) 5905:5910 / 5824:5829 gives 5.7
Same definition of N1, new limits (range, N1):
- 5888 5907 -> 0.87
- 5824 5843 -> 1.73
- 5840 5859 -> 1.74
